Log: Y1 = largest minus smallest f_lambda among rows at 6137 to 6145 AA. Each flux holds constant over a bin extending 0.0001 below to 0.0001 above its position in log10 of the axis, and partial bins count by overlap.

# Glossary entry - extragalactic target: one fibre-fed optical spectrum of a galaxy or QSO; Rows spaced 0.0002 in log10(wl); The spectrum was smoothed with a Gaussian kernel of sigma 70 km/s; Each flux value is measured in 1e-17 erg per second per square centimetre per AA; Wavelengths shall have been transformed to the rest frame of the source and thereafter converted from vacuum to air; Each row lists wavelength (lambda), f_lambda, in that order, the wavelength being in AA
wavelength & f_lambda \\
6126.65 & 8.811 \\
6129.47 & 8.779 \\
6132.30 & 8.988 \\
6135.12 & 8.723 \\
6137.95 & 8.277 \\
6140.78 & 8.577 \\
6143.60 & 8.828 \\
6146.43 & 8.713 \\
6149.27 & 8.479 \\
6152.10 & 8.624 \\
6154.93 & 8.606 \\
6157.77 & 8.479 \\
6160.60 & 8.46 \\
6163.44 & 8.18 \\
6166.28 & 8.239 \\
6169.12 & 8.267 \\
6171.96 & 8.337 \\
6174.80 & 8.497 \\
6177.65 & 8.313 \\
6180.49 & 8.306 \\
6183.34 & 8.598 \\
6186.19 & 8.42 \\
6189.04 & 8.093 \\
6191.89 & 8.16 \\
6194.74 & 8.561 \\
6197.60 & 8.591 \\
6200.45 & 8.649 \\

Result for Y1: 0.55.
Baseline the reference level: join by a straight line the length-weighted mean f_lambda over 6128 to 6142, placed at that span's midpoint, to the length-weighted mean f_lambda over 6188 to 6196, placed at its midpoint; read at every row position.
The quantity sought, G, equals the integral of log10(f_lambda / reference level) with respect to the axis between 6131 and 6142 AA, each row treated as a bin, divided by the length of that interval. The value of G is -0.001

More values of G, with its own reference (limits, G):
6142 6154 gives 0.004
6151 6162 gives 0.001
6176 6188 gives 0.003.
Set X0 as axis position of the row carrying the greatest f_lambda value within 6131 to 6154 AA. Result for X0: 6132.30 AA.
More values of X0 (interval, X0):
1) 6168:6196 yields 6183.34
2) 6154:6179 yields 6154.93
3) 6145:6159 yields 6146.43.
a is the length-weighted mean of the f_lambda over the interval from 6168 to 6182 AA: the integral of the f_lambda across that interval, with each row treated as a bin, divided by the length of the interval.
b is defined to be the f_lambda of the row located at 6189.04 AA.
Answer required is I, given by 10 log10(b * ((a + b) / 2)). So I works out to 18.23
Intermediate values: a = 8.35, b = 8.093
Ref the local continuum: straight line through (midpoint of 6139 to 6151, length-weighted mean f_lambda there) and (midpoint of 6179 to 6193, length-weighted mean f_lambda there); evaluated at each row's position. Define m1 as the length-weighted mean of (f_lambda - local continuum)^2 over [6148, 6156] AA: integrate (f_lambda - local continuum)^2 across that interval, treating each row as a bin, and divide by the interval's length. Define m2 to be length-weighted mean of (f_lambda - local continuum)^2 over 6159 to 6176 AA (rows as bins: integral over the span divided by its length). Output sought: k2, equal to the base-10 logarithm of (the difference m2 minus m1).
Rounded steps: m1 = 0.007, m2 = 0.034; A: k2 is -1.56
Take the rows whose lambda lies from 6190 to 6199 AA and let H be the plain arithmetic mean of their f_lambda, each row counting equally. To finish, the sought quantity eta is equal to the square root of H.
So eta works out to 2.90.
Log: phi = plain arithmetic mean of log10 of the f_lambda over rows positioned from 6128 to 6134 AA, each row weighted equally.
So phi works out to 0.949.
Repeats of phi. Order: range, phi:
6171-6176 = 0.925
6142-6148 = 0.943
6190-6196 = 0.922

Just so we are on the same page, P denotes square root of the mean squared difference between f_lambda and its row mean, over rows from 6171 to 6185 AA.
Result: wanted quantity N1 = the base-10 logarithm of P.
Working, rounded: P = 0.12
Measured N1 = -0.93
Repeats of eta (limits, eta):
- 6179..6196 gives 2.89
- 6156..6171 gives 2.89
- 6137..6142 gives 2.90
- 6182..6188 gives 2.92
